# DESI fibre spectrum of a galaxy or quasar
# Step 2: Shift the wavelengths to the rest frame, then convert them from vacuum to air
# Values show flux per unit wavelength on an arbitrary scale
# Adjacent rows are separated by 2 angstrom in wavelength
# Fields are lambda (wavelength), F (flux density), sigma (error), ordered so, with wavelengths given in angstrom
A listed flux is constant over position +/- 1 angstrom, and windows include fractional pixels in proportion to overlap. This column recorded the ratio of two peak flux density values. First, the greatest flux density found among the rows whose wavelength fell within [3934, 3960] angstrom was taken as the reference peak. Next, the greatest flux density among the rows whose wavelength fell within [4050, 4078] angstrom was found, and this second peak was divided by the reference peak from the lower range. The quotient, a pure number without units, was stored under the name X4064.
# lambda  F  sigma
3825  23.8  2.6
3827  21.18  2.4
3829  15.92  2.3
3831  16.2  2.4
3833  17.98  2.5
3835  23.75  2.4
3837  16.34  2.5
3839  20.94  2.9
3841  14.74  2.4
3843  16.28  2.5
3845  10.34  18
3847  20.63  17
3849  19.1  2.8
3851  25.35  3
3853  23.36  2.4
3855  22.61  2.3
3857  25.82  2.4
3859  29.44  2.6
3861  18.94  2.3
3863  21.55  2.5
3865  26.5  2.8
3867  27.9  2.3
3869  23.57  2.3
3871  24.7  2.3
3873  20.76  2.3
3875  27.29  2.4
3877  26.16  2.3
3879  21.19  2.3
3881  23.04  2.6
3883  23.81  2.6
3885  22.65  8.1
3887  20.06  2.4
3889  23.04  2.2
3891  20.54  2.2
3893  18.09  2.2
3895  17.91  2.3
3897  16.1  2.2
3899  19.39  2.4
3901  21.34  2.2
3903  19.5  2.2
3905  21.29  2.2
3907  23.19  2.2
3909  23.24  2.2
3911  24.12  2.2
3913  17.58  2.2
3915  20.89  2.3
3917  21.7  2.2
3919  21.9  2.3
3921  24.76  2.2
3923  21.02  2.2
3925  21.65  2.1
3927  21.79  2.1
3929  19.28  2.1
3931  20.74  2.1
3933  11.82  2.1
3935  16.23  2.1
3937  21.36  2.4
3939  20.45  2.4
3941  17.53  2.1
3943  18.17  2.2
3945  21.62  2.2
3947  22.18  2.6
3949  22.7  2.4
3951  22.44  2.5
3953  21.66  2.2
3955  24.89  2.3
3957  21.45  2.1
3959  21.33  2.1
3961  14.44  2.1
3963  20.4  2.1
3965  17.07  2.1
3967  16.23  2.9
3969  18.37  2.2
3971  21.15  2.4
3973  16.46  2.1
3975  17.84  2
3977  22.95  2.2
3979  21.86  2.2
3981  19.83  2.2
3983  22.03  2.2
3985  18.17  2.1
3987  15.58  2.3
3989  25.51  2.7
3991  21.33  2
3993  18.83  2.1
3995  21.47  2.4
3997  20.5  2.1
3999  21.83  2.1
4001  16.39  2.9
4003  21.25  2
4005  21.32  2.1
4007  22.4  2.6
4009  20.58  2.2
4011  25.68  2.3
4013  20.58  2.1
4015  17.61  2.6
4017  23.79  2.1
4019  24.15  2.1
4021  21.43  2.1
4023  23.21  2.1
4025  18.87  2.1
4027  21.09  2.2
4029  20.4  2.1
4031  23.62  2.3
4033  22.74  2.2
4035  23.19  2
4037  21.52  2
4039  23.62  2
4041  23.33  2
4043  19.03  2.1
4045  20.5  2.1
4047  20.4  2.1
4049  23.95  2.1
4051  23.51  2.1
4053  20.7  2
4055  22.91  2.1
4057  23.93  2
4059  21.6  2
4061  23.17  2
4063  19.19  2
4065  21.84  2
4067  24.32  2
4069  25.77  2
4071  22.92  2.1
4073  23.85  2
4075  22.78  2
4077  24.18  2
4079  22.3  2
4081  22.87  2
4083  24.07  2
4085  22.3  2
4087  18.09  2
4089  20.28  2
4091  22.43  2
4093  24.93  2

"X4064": 1.04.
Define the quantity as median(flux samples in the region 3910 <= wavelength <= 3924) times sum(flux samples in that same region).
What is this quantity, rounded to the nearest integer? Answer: 3298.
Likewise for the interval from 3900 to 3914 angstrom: 3207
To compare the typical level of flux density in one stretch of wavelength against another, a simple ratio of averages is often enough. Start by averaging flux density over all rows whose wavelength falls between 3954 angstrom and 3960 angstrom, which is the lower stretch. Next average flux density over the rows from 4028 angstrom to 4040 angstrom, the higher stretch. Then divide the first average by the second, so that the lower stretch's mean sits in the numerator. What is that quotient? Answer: 1.00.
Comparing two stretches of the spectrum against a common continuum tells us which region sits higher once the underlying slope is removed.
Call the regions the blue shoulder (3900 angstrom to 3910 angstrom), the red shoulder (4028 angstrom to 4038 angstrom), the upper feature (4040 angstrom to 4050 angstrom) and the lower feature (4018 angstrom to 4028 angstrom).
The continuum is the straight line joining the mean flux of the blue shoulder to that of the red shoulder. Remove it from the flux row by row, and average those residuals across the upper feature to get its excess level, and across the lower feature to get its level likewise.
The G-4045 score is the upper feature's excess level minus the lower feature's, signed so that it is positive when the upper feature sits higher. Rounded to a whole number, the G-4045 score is 0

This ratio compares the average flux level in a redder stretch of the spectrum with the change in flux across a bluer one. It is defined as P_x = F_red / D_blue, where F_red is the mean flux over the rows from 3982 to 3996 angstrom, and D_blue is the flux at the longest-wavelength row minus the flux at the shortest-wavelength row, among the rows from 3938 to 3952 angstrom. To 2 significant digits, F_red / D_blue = 10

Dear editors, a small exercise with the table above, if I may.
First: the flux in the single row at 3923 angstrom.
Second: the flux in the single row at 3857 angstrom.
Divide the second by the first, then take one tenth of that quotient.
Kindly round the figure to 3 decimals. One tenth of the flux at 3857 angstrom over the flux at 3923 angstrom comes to 0.123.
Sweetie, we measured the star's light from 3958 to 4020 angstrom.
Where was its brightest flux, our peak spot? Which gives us 4011 angstrom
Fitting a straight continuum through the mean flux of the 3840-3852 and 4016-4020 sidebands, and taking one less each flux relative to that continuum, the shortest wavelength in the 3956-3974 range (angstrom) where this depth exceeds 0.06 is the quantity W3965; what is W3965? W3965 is 3961 angstrom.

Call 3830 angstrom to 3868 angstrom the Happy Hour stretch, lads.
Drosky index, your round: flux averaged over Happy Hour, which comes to 20.9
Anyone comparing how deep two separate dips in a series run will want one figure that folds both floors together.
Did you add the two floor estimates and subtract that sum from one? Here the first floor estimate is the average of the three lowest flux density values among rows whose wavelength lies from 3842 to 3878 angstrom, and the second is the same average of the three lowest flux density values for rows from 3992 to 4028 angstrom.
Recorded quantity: -31.8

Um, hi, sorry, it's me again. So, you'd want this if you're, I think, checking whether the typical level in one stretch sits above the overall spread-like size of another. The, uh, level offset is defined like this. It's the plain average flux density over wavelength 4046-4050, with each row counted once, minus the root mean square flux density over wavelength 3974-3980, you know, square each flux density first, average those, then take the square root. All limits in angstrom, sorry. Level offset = 1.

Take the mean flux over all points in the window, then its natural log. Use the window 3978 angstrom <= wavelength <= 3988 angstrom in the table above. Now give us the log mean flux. 2.97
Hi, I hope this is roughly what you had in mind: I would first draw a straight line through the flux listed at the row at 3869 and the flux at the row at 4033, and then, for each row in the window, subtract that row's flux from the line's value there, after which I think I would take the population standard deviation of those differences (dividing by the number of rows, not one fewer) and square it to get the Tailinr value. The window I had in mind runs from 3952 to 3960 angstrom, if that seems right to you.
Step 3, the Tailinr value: 2.2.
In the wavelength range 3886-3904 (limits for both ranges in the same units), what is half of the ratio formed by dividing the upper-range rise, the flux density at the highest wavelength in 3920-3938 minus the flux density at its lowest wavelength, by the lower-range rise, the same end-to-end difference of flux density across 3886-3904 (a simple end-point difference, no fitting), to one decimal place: 3.0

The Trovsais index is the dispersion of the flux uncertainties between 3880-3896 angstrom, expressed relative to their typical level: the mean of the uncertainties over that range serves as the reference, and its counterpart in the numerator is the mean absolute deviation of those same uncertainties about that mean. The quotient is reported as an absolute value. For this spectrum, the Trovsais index 0.41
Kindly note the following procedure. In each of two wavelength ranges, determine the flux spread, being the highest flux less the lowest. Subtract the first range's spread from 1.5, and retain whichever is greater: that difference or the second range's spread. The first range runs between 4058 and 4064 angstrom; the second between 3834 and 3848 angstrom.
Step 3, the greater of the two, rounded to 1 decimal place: 13.4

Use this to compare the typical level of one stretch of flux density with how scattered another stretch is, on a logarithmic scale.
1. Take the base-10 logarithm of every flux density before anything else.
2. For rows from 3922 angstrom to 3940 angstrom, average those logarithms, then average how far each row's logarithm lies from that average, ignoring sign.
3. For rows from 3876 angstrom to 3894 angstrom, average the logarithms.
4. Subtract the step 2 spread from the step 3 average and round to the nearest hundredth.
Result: 1.28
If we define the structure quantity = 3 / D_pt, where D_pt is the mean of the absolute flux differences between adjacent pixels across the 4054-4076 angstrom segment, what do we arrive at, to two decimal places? 1.48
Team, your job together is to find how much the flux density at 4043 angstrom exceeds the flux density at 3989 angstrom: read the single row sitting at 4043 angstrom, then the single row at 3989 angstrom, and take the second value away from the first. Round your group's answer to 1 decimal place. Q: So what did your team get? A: -6.5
